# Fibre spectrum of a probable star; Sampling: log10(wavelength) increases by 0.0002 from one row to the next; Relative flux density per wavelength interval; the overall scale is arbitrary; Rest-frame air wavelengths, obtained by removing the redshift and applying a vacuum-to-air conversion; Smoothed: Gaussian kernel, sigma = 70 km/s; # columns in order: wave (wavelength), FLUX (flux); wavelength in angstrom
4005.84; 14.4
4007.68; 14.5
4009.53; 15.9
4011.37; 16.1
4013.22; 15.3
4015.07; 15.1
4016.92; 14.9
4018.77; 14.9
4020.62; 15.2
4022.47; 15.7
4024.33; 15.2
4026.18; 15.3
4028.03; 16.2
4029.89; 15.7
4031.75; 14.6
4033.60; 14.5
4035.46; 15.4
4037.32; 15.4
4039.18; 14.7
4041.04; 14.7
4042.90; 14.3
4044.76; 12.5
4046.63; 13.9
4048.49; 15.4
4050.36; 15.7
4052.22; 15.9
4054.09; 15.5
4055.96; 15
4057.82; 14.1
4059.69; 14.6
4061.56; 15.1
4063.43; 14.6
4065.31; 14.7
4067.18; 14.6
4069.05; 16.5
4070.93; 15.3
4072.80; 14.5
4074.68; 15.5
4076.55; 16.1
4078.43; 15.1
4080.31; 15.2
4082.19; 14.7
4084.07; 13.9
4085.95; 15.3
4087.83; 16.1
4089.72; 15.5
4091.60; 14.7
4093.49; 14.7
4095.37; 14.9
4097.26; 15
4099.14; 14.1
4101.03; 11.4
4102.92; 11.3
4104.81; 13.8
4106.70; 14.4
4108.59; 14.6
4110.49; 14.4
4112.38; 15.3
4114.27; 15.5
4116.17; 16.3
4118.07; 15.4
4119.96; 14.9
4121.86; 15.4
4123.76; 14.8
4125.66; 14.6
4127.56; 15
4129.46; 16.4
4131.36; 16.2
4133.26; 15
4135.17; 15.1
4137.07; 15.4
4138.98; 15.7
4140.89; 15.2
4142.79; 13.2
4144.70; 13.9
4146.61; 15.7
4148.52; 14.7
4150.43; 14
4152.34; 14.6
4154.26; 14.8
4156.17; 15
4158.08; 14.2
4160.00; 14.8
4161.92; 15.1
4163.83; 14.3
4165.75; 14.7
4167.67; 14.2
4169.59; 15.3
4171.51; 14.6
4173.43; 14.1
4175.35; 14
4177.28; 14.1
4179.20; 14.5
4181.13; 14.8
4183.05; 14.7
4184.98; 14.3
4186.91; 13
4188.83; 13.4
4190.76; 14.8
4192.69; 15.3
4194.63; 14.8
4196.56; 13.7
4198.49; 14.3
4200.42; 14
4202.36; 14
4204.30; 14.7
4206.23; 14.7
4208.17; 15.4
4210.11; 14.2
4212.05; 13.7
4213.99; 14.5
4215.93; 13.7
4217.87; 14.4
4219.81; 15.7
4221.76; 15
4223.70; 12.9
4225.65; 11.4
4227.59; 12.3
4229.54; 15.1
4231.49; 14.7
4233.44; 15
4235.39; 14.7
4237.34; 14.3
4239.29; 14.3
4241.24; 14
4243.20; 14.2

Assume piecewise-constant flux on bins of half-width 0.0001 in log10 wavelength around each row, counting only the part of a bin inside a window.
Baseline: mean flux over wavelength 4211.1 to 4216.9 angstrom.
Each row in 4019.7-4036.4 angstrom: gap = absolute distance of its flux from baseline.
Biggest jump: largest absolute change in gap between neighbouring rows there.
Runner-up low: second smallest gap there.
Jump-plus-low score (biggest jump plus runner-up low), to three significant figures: 1.73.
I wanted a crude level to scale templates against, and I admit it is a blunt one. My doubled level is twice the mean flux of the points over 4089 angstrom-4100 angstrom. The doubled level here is 29.6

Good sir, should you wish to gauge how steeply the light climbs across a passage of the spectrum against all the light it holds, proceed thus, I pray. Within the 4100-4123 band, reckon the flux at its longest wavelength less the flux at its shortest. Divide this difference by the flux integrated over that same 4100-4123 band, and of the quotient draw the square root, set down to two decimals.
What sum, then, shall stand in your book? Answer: 0.11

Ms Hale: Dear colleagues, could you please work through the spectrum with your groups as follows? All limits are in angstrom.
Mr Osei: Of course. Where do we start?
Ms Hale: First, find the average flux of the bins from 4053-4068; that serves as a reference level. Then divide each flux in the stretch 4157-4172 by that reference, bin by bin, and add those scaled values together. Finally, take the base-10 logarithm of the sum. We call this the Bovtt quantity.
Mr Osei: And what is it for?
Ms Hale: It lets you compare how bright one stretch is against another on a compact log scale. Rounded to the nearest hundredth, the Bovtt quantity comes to 0.90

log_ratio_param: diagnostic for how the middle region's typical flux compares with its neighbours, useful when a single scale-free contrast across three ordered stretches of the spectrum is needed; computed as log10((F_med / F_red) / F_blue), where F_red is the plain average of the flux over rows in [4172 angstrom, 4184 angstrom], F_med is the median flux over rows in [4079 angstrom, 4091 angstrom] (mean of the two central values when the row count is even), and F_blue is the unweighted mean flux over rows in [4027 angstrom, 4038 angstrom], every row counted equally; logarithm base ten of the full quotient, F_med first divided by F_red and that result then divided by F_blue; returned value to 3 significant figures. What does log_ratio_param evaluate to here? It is -1.16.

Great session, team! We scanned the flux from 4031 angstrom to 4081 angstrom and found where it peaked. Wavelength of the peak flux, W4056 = 4069.05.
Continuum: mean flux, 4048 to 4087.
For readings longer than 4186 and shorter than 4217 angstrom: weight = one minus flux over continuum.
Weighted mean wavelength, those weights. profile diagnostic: 4200.5 angstrom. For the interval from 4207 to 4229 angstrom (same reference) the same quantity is 4221.8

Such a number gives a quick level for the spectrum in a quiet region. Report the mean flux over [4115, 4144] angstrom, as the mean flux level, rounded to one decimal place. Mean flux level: 15.2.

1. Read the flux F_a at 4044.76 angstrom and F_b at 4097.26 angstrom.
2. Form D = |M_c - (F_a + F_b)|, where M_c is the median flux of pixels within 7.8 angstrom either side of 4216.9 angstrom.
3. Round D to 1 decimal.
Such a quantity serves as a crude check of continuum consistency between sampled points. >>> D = 13.2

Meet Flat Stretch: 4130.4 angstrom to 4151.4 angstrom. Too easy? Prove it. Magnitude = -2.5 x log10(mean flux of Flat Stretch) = -2.934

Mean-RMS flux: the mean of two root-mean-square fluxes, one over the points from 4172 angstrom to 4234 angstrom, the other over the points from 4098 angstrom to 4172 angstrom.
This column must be 14.5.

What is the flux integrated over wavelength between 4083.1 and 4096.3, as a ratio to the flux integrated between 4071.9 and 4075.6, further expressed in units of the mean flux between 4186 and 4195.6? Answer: 0.25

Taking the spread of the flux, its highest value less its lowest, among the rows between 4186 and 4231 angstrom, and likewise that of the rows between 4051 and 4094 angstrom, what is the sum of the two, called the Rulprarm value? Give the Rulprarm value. 6.9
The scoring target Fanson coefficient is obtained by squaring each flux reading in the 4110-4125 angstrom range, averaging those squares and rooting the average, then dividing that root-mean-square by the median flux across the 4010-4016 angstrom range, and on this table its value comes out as 1.00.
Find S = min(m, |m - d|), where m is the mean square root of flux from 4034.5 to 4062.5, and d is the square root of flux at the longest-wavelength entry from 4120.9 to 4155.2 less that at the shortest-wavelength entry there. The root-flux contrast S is 3.85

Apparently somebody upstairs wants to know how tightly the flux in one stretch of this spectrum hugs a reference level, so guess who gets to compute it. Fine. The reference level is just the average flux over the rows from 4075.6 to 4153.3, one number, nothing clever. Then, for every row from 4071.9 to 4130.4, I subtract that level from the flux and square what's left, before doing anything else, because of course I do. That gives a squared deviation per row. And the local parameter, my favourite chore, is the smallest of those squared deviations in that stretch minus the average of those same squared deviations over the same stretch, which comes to -1.2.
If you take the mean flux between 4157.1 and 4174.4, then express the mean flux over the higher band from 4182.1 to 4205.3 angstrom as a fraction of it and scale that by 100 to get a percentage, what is 97.7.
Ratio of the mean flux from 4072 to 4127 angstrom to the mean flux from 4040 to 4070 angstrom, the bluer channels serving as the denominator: 0.995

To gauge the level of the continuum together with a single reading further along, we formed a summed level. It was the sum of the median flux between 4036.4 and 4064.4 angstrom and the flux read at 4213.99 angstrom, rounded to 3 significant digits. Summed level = 29.2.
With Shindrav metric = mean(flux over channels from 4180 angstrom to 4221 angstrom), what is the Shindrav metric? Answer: 14.39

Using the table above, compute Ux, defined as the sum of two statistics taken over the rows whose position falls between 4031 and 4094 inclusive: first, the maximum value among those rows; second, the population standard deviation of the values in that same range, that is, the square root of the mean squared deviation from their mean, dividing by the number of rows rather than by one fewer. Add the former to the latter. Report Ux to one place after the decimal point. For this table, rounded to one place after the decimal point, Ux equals 17.2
